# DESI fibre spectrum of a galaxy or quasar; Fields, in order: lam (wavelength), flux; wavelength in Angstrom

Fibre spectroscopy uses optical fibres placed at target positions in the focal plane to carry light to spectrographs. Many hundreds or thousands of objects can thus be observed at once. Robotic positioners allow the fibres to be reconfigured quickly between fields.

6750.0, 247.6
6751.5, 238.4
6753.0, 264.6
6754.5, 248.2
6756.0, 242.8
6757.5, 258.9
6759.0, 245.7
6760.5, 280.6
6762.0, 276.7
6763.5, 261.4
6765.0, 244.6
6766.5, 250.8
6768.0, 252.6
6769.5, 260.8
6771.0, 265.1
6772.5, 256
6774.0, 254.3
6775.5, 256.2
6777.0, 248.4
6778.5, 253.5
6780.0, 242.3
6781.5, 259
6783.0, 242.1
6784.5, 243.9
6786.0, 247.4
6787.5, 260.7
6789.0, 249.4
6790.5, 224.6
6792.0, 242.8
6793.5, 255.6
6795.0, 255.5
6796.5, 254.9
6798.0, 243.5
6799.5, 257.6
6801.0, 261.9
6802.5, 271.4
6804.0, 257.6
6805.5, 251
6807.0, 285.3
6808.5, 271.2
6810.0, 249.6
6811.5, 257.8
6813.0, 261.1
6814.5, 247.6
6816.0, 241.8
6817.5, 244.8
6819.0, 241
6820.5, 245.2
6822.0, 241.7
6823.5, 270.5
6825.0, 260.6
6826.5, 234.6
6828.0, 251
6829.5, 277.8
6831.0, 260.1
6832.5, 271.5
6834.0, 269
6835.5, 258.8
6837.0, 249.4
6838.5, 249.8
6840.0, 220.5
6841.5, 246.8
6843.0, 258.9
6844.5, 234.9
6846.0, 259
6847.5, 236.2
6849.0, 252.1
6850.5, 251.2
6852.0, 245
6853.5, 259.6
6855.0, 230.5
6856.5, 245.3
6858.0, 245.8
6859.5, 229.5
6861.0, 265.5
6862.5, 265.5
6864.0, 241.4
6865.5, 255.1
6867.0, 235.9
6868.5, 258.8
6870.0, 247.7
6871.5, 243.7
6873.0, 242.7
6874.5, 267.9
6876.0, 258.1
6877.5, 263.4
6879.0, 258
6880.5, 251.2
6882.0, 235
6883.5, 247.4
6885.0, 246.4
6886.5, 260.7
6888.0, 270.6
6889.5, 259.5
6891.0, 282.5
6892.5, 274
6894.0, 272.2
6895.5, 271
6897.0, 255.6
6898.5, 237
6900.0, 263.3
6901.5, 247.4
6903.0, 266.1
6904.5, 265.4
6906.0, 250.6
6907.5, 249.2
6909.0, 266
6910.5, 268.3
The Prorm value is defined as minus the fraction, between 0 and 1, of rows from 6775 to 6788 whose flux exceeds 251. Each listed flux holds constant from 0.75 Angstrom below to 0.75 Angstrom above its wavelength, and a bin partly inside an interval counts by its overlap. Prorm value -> -0.4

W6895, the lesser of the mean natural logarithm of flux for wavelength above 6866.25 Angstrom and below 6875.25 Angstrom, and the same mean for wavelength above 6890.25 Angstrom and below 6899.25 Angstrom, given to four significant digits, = 5.518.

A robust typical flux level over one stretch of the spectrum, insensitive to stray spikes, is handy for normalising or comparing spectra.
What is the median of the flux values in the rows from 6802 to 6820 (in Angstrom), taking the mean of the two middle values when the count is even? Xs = 254.3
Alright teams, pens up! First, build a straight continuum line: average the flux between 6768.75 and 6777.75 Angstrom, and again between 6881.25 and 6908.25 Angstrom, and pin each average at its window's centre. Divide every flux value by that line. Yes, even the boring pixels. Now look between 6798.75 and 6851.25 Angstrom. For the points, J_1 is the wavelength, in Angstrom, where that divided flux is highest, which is 6807.0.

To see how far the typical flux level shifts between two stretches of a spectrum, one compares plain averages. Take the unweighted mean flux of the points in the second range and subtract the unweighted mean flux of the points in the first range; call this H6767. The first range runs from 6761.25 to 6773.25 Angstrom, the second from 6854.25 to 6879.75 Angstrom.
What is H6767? -8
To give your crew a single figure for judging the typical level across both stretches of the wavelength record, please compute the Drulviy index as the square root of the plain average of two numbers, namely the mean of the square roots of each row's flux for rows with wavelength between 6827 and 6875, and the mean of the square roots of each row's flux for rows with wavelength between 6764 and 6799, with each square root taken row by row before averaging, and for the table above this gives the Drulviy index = 3.98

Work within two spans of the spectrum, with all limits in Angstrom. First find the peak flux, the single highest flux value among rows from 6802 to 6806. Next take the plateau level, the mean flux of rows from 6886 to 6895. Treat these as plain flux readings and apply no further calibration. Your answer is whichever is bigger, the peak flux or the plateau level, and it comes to 271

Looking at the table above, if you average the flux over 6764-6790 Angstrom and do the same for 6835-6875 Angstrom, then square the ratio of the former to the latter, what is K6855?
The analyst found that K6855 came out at 1.03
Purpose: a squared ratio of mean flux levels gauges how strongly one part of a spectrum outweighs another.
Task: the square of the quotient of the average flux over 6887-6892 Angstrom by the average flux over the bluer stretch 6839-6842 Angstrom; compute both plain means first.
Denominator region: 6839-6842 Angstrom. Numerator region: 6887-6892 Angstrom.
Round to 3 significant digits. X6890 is 1.34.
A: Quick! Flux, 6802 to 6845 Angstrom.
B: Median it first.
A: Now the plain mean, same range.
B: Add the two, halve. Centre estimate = 252.8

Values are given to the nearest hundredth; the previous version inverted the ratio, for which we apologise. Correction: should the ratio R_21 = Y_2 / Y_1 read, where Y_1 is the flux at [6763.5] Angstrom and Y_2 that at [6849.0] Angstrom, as 0.96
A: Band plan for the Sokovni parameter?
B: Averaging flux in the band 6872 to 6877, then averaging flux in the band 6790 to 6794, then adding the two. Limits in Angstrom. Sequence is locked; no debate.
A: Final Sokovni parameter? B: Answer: 497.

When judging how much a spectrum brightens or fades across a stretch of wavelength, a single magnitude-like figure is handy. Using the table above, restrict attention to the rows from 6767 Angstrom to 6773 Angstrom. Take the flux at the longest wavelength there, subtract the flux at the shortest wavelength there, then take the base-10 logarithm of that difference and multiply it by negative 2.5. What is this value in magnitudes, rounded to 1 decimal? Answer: -1.3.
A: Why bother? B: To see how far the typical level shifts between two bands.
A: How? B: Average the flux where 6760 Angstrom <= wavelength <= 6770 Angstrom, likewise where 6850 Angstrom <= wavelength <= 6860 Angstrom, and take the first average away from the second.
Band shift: -17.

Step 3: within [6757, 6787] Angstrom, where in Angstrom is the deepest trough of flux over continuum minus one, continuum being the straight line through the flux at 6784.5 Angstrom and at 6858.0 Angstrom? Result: 6783.0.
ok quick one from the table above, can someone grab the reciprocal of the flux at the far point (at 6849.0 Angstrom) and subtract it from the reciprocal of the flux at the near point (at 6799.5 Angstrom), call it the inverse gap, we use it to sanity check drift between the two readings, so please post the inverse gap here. -0.0001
